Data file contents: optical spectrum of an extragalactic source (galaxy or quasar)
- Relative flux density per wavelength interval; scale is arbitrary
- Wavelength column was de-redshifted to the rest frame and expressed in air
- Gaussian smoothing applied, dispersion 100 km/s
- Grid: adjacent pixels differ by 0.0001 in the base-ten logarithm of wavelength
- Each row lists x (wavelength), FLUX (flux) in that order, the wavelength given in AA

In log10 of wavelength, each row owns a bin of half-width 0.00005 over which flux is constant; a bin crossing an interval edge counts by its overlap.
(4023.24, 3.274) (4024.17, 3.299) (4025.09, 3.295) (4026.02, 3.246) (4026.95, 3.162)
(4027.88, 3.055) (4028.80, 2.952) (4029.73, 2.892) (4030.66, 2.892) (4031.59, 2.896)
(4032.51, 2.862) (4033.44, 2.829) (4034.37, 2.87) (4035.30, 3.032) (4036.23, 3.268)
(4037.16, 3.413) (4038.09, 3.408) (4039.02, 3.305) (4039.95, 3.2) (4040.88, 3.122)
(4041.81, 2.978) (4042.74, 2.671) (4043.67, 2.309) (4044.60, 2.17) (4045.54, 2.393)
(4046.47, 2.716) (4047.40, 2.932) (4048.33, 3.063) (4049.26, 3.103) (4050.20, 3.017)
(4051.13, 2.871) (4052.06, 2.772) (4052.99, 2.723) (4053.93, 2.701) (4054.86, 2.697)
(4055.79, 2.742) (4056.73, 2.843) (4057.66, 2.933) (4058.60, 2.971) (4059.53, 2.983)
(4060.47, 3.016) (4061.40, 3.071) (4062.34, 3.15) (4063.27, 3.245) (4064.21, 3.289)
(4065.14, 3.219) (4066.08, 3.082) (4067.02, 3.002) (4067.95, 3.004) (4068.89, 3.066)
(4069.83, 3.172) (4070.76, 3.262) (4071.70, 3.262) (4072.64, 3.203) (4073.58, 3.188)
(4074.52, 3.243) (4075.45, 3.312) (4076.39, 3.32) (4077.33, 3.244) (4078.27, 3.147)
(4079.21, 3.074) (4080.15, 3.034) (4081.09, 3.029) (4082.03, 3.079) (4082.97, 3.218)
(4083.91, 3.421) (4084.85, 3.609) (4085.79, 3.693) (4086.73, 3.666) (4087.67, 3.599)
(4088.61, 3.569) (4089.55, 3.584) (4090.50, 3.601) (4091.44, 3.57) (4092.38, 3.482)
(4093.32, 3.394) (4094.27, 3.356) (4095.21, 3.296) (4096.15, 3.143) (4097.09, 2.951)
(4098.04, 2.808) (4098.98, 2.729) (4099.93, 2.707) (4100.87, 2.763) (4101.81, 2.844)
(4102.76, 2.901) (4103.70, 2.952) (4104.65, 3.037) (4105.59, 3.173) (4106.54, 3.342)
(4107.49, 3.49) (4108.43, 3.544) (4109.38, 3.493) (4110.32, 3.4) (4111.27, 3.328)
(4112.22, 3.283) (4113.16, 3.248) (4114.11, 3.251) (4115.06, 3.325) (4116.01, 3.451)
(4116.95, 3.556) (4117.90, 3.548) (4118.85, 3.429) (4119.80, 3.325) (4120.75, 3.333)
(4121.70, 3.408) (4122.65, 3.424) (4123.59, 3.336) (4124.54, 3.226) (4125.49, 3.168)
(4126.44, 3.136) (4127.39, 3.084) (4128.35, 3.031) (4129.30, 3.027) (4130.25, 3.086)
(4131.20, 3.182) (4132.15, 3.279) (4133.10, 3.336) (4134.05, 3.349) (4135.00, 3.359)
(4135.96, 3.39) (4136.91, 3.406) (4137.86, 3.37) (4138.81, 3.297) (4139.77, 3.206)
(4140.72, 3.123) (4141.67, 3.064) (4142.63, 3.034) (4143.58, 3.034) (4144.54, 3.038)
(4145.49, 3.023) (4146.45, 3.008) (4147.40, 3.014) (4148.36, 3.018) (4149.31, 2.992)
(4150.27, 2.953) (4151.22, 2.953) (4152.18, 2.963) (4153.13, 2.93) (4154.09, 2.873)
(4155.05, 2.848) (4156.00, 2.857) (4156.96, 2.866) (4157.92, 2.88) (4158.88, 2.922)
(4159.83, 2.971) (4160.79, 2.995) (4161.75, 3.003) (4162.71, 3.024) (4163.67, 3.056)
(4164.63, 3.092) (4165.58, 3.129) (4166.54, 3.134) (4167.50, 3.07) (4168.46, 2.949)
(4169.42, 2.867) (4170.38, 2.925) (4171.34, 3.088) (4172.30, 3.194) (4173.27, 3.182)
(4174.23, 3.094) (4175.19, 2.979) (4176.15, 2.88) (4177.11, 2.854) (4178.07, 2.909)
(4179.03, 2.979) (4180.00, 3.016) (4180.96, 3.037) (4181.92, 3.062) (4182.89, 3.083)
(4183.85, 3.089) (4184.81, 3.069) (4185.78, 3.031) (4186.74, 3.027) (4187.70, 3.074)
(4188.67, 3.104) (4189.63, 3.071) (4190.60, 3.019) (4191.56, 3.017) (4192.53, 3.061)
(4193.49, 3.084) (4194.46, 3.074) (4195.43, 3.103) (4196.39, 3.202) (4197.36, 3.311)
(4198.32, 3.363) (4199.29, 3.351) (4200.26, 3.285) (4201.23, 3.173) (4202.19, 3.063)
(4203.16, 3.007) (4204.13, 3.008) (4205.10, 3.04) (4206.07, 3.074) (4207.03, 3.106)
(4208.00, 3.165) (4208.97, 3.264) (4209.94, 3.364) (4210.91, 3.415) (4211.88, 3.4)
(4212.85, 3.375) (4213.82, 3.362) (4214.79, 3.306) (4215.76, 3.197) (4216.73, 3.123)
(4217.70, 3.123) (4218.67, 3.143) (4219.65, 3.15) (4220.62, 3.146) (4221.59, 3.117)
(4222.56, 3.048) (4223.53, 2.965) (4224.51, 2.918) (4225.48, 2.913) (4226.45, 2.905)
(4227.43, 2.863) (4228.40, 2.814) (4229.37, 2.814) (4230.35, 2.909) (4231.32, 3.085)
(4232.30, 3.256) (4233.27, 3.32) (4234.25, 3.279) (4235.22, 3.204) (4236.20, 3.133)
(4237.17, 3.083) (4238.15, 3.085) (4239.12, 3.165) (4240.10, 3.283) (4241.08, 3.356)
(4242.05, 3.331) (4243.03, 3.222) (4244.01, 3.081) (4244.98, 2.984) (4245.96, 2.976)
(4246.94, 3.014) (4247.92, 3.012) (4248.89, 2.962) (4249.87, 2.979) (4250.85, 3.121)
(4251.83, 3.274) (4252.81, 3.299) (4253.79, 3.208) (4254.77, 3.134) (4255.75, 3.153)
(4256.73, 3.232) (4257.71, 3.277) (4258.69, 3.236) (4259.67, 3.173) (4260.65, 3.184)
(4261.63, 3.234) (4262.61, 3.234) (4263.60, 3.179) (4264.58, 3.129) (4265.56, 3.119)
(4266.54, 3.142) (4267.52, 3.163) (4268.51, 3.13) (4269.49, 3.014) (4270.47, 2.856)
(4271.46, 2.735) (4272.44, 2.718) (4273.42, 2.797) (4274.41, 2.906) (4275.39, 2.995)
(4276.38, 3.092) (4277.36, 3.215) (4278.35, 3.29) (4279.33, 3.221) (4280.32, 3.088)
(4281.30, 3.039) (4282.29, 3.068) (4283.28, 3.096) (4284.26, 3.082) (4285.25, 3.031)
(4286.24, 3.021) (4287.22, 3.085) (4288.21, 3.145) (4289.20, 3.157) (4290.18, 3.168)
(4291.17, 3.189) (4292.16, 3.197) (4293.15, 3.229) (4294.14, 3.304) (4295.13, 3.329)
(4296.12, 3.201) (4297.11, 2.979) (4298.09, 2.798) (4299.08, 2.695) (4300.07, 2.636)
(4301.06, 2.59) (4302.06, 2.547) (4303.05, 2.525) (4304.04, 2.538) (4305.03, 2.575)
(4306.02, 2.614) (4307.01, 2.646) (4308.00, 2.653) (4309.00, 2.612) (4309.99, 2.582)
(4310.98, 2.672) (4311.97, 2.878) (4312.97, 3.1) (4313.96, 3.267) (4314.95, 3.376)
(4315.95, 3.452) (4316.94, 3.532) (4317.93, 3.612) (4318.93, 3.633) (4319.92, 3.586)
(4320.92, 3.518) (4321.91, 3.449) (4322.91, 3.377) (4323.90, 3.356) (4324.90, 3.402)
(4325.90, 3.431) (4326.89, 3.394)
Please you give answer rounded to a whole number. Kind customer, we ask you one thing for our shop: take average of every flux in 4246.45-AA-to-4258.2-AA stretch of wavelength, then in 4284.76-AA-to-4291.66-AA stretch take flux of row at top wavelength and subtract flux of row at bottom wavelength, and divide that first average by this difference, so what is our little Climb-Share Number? 20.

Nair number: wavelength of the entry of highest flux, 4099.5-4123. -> 4116.95 AA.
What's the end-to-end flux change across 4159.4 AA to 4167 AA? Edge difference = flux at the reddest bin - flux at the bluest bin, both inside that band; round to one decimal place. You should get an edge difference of 0.2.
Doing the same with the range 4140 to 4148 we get -0.1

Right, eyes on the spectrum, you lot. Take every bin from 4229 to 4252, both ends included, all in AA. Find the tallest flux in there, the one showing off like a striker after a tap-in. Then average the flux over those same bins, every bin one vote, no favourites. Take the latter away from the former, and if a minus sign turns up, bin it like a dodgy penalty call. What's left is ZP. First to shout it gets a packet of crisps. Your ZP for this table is 0.23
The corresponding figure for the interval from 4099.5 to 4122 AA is 0.30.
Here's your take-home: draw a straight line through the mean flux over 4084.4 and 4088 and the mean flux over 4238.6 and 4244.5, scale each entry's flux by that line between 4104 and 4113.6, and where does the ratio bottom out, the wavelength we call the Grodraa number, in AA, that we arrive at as 4104.65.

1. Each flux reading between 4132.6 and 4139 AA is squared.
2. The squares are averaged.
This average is 11.3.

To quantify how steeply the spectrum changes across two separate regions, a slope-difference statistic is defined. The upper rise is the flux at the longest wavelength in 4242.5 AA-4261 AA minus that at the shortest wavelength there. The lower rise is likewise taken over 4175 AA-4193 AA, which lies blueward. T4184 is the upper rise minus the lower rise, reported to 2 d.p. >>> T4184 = -0.12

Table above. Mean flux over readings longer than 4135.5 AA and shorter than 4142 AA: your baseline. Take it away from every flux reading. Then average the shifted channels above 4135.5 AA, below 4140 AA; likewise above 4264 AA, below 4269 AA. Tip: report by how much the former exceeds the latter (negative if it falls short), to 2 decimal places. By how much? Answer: 0.20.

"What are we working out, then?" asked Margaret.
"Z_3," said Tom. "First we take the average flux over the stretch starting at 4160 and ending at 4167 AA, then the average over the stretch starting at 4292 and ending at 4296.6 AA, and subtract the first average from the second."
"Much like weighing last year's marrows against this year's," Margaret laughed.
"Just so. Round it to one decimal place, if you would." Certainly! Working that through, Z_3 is 0.2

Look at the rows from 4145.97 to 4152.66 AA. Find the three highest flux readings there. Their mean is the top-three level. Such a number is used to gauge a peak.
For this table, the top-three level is 3.01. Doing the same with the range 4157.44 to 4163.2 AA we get 3.01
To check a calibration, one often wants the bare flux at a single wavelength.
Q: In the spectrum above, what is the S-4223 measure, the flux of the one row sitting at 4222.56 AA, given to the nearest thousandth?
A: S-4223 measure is 3.048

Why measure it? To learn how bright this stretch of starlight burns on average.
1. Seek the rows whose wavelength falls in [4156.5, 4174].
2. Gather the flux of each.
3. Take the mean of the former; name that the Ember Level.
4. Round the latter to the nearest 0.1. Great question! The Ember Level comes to 3.0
